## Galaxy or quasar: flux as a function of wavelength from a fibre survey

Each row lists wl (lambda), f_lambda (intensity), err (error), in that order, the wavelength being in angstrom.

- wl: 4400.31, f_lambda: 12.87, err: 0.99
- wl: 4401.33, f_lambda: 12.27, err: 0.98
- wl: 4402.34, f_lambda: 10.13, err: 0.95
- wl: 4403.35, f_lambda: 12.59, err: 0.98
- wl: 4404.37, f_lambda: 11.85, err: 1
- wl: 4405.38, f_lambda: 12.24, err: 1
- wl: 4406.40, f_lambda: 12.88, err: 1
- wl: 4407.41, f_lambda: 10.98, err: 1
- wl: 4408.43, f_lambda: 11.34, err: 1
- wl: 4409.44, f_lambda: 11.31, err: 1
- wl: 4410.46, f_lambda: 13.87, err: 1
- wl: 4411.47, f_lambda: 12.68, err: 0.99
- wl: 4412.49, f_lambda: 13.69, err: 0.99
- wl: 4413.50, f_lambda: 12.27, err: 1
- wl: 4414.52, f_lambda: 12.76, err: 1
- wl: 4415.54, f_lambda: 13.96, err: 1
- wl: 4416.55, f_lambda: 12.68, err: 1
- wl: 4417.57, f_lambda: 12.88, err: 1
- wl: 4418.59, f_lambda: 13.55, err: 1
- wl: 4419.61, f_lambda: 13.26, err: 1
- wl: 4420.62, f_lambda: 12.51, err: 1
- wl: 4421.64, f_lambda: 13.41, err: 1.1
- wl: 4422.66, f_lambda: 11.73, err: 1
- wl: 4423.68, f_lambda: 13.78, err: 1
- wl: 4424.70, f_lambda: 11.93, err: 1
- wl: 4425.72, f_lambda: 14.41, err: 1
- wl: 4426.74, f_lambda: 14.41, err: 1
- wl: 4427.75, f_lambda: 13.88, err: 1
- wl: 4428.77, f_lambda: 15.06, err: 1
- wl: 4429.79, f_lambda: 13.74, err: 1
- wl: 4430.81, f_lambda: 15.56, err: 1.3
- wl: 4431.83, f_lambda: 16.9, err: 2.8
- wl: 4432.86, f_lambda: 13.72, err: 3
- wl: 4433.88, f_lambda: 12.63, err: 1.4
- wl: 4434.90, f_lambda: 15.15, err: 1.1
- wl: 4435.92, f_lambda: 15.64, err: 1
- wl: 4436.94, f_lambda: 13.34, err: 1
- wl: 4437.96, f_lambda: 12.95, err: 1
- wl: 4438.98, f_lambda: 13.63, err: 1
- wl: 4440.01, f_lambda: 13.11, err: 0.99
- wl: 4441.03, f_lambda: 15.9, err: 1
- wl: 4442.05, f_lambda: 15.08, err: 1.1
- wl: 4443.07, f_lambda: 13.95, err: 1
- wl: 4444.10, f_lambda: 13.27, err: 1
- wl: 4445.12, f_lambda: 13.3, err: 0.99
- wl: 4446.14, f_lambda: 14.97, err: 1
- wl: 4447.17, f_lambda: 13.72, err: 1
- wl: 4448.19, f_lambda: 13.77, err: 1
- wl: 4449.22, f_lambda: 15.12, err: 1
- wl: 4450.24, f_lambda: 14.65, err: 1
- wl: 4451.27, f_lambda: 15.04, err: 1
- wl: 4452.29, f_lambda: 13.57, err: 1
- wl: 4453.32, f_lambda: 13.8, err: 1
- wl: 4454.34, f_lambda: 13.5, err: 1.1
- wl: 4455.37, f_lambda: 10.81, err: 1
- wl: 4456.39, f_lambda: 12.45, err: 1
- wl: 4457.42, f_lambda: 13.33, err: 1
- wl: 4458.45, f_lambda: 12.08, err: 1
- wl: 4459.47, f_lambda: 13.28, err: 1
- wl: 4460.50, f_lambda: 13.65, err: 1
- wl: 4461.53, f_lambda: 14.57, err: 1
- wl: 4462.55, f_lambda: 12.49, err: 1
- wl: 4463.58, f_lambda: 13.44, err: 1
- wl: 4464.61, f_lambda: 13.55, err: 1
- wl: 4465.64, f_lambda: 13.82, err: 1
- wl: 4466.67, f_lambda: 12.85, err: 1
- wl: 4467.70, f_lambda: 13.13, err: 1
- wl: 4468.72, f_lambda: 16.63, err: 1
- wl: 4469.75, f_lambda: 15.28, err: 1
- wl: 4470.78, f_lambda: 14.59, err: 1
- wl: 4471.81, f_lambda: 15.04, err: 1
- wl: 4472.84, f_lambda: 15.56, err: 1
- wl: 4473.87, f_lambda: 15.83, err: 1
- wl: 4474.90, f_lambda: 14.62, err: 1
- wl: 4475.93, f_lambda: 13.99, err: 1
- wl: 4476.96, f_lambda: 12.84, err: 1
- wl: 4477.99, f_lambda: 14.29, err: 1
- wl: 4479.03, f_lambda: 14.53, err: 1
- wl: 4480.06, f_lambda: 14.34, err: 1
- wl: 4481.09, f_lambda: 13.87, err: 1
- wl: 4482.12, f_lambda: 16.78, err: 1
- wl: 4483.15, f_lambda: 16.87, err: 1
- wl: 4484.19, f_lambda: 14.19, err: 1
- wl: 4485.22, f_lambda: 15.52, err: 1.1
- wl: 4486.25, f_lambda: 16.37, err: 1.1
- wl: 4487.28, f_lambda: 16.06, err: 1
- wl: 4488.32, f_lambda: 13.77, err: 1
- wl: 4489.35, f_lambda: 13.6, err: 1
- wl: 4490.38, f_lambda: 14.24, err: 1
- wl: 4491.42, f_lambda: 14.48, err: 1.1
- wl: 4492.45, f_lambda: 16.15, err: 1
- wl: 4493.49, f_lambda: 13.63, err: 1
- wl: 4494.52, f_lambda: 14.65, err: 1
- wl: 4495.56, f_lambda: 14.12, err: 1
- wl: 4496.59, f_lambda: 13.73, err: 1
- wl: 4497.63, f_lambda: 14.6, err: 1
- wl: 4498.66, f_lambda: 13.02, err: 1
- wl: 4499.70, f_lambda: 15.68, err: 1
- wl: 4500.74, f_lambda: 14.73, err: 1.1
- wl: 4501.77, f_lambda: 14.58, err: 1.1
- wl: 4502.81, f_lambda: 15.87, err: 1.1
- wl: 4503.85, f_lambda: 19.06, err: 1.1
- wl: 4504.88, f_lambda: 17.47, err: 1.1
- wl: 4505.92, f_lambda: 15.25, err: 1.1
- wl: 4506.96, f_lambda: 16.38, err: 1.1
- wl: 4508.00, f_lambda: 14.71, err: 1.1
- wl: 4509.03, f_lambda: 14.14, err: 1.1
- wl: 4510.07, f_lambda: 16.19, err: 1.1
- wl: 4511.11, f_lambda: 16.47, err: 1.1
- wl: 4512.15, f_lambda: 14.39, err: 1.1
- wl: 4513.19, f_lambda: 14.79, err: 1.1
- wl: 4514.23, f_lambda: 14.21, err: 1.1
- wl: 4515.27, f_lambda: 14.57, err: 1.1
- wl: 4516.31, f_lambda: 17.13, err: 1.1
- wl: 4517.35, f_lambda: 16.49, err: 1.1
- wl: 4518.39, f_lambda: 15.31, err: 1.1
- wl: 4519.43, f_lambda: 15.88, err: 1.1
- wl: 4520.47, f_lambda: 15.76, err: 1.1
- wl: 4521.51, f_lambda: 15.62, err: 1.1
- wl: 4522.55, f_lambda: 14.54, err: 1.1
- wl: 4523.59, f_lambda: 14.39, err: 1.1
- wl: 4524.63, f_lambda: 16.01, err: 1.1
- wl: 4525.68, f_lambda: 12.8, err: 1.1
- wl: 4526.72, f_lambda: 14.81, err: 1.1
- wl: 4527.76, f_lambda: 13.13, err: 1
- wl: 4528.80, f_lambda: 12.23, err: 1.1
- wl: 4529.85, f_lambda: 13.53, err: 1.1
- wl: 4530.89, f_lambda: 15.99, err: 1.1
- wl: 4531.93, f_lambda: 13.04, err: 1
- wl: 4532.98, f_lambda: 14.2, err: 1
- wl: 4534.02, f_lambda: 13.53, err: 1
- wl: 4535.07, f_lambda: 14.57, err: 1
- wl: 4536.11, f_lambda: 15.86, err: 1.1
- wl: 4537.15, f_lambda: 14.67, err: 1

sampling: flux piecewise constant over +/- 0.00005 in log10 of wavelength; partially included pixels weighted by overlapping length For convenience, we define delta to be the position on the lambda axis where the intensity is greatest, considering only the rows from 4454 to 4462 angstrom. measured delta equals 4461.53 angstrom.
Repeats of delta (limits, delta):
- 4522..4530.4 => 4524.63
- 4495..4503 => 4502.81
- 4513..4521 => 4516.31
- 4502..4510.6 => 4503.85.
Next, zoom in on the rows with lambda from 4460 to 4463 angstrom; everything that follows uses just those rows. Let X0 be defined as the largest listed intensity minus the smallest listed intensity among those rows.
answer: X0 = 2.08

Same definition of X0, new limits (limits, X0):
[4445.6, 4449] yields 1.25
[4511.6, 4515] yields 0.58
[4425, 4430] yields 1.32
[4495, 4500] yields 2.66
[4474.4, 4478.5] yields 1.78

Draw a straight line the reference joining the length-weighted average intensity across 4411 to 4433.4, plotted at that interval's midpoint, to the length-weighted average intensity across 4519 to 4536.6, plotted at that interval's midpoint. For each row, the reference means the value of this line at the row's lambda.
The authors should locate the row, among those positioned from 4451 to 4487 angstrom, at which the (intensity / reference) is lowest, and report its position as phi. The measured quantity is 4455.37 angstrom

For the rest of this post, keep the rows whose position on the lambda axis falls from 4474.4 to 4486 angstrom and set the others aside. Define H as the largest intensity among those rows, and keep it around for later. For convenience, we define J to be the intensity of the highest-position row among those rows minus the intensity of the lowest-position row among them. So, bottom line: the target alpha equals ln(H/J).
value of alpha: 2.9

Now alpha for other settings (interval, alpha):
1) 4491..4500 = 2.6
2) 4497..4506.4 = 3.4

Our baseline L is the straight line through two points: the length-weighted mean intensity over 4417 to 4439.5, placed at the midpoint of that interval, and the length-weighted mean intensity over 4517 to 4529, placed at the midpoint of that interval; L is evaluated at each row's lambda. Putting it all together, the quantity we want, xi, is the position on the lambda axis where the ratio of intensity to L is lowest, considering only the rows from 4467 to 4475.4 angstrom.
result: 4467.70 angstrom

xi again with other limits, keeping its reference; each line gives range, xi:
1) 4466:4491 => 4476.96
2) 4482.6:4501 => 4498.66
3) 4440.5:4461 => 4455.37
